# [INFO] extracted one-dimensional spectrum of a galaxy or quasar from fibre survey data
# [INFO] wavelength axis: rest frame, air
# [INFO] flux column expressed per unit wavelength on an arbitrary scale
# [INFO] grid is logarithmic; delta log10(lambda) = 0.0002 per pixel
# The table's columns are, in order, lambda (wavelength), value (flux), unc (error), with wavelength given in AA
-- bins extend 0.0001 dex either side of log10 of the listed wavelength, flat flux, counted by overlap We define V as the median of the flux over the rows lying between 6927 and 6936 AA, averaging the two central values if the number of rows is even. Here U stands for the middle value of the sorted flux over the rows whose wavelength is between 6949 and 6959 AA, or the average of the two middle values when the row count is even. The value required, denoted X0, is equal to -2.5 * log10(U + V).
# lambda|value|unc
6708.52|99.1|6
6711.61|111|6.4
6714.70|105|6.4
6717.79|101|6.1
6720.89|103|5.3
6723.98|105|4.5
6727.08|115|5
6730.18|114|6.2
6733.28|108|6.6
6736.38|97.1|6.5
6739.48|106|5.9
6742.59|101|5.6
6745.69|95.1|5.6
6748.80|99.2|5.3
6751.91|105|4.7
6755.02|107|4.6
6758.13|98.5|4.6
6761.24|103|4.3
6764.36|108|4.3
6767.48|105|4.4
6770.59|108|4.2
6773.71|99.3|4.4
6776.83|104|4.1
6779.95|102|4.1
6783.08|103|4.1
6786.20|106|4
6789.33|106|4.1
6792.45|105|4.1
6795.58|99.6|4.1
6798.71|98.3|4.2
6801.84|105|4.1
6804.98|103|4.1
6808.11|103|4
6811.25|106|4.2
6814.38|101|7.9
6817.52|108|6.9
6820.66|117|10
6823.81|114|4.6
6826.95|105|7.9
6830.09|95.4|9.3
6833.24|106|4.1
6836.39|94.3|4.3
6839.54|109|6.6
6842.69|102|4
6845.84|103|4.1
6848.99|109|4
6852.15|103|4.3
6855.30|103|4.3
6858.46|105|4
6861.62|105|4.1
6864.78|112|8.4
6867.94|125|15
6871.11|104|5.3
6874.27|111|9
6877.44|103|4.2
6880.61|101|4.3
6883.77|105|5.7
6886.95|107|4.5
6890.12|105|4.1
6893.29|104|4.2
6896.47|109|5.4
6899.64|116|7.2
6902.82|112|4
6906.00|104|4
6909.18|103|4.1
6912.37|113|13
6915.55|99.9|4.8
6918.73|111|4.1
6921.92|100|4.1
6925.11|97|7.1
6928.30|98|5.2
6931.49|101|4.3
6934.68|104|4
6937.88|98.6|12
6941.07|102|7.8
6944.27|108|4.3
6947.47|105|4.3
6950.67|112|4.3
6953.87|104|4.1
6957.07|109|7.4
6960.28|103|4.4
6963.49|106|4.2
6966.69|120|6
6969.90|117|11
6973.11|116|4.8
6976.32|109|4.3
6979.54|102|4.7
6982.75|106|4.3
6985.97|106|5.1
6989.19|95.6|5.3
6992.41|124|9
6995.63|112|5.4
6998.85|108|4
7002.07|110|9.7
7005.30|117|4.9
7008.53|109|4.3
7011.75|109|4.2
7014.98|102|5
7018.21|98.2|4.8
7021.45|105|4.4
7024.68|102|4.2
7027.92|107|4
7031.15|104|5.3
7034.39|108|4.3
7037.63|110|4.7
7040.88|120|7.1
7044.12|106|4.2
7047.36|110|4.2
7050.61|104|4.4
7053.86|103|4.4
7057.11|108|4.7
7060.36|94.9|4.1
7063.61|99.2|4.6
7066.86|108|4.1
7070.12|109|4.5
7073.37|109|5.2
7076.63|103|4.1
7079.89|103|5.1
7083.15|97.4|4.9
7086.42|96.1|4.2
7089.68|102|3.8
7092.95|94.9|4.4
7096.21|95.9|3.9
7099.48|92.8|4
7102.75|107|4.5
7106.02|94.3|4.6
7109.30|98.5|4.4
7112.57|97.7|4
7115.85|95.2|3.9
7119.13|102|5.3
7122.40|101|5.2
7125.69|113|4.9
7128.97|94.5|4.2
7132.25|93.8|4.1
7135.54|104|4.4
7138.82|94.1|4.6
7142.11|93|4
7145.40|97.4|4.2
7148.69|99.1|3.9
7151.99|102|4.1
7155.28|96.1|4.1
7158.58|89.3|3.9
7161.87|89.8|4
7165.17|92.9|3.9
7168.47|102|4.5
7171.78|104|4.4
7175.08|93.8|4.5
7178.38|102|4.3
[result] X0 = -5.806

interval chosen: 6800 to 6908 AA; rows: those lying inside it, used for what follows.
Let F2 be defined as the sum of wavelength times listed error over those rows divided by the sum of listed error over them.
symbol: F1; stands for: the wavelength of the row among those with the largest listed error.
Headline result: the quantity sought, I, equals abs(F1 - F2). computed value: 14.9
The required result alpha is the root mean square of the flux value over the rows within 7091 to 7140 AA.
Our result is 99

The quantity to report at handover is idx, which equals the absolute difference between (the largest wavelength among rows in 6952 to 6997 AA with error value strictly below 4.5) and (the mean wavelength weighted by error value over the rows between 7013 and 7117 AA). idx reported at 81.3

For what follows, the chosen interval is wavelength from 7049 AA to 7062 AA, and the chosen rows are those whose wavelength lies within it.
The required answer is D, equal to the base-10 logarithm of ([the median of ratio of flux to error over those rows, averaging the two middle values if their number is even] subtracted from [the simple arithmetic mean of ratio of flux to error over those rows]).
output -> -1.8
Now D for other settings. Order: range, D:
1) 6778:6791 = -1.0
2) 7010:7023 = -0.3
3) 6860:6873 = -0.6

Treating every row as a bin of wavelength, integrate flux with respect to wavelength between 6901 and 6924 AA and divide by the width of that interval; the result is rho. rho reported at 106.0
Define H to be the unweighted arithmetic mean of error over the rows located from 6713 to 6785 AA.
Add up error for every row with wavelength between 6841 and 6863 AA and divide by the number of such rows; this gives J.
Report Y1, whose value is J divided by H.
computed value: 0.81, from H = 5.1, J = 4.11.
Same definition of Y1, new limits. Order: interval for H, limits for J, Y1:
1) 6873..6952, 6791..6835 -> 1.01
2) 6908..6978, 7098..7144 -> 0.75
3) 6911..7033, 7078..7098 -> 0.78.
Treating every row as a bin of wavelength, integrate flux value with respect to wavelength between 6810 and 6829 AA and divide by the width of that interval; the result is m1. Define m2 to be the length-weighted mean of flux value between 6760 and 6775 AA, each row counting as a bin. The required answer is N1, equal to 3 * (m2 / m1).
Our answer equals 2.90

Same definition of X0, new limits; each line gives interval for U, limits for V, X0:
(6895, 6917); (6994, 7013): -5.849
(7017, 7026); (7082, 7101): -5.742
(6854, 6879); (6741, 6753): -5.780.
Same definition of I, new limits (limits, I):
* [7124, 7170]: 20.9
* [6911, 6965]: 23.5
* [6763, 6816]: 24.0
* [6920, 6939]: 6.7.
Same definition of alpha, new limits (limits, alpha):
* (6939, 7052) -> 108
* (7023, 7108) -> 104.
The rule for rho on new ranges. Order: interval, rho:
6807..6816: 103.4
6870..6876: 107.7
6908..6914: 108.2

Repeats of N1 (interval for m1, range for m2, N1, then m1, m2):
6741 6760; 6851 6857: 3.06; 101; 103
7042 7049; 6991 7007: 3.14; 109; 114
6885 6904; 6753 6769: 2.88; 109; 104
